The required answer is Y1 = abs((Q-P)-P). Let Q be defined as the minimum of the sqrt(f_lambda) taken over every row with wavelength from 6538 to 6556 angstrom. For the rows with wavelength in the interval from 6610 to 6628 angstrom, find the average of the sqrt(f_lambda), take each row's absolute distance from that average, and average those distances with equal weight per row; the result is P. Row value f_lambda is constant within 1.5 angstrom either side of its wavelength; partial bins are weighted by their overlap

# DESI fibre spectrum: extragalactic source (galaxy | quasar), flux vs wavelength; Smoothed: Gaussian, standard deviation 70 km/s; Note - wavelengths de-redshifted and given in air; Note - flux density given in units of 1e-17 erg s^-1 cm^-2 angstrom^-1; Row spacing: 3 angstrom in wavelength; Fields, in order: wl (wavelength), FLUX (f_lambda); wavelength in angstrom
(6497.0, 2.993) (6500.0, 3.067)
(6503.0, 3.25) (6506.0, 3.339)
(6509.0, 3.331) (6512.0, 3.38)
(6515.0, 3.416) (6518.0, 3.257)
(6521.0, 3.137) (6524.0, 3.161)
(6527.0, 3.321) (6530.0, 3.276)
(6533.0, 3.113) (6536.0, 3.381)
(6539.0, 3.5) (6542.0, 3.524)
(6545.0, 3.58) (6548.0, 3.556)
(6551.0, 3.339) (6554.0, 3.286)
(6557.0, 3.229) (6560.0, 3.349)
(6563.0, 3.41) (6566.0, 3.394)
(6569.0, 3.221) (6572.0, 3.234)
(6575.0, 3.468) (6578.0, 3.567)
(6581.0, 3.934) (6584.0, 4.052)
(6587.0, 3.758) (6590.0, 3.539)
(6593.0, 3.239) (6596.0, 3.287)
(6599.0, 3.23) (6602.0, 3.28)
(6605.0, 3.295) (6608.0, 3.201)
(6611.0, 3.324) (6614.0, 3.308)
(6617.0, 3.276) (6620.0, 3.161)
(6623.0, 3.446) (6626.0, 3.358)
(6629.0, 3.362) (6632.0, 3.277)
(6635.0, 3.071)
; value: 1.78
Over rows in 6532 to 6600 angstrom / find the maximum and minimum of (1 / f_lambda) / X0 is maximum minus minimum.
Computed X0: 0.074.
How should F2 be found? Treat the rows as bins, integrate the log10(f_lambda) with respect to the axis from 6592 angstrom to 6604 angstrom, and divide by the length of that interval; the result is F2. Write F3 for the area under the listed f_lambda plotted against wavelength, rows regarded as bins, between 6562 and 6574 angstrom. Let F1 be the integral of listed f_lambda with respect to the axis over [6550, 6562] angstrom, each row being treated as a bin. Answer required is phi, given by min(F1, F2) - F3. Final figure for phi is -39.29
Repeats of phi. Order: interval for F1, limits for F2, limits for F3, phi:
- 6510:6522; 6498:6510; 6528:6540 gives -39.21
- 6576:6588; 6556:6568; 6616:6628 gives -39.24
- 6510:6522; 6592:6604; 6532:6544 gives -40.27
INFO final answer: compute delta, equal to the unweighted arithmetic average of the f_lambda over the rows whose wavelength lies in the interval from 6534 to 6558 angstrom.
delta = 3.42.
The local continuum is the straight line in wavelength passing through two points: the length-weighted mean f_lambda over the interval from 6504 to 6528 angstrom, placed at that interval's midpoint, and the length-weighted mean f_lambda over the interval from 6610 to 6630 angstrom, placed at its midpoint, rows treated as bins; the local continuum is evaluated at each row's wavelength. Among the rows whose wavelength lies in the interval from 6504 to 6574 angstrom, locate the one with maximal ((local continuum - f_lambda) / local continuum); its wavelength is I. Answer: 6533.0 angstrom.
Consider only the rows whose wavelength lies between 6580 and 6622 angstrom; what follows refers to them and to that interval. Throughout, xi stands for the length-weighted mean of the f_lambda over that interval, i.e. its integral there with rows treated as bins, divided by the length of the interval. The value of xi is 3.41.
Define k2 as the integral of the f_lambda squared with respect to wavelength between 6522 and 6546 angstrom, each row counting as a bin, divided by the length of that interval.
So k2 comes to 11.2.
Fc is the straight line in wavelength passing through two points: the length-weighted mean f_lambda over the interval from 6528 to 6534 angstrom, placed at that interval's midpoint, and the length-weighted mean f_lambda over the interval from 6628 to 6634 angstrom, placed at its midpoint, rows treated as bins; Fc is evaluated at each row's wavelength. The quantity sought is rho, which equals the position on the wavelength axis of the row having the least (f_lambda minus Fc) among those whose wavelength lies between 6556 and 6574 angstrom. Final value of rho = 6569.0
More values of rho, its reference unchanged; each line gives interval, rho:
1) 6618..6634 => 6620.0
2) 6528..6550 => 6533.0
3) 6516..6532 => 6521.0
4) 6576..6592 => 6590.0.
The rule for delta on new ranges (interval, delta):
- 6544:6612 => 3.42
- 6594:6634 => 3.29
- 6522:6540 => 3.29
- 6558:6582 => 3.45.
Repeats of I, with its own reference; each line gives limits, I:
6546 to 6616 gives 6608.0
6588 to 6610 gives 6608.0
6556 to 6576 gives 6569.0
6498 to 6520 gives 6500.0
